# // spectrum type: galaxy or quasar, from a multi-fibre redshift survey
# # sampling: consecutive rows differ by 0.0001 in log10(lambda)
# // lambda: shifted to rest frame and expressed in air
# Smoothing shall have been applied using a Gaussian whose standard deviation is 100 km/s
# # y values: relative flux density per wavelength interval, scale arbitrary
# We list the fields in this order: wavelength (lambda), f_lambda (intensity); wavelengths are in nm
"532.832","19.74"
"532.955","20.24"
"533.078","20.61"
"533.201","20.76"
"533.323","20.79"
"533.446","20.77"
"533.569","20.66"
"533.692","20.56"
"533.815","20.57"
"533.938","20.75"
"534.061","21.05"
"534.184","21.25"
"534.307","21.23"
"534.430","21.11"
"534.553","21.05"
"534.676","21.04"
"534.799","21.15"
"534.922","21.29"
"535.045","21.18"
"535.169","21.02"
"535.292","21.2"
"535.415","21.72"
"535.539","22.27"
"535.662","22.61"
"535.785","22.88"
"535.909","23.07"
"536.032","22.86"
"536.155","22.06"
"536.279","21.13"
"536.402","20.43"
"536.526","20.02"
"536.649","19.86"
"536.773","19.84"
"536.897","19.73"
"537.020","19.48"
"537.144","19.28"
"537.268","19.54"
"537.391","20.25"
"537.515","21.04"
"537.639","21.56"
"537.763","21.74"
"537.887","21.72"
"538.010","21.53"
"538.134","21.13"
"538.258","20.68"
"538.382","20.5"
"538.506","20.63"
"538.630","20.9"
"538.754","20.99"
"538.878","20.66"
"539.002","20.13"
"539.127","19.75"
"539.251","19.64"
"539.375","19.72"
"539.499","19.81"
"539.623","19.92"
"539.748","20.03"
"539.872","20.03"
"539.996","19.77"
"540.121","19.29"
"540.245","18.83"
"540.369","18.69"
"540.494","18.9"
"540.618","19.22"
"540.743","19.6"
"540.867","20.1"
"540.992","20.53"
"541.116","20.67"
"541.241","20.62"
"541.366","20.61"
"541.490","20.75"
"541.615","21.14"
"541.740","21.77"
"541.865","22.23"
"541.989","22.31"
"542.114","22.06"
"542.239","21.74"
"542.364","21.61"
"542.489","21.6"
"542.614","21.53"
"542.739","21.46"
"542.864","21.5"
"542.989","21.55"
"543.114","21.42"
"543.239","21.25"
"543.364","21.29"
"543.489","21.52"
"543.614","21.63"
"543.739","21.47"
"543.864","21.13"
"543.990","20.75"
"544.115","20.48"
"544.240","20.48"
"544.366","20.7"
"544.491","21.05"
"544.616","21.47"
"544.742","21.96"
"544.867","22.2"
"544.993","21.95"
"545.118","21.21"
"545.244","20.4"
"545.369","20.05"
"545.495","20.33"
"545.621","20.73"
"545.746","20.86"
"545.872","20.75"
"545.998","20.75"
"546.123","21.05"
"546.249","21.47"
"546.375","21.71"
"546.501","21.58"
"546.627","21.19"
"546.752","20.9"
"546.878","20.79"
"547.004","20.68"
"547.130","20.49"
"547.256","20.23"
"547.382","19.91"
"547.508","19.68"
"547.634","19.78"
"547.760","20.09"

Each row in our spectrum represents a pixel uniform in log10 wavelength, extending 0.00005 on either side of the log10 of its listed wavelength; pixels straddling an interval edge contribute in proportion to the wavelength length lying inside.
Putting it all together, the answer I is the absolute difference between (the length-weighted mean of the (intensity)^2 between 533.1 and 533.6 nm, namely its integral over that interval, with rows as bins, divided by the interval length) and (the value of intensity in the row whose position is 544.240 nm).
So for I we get 410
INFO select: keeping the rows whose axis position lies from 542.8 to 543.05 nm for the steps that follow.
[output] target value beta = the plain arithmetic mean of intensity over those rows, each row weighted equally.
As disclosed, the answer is 21.5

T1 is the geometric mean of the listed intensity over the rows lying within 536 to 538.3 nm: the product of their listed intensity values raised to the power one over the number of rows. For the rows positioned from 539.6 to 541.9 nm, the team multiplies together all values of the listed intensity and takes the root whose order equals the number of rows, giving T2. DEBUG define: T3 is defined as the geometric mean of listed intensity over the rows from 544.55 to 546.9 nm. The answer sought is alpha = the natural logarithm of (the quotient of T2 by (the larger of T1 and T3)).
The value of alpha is -0.048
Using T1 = 20.71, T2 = 20.1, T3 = 21.1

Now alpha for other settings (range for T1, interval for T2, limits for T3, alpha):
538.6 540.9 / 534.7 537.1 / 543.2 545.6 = 0.005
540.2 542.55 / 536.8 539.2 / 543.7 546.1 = -0.019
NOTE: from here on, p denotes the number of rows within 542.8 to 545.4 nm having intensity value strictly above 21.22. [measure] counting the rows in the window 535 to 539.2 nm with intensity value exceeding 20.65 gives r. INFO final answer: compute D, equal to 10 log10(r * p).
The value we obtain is 24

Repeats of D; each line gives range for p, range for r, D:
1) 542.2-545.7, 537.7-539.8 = 21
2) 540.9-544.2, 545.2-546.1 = 18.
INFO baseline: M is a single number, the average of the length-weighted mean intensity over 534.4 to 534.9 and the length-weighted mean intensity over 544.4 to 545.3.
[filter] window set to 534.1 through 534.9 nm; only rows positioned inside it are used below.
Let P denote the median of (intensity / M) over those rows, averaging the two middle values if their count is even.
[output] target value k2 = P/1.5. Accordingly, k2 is 0.662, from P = 0.99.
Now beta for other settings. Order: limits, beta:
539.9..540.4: 19.1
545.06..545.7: 20.5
